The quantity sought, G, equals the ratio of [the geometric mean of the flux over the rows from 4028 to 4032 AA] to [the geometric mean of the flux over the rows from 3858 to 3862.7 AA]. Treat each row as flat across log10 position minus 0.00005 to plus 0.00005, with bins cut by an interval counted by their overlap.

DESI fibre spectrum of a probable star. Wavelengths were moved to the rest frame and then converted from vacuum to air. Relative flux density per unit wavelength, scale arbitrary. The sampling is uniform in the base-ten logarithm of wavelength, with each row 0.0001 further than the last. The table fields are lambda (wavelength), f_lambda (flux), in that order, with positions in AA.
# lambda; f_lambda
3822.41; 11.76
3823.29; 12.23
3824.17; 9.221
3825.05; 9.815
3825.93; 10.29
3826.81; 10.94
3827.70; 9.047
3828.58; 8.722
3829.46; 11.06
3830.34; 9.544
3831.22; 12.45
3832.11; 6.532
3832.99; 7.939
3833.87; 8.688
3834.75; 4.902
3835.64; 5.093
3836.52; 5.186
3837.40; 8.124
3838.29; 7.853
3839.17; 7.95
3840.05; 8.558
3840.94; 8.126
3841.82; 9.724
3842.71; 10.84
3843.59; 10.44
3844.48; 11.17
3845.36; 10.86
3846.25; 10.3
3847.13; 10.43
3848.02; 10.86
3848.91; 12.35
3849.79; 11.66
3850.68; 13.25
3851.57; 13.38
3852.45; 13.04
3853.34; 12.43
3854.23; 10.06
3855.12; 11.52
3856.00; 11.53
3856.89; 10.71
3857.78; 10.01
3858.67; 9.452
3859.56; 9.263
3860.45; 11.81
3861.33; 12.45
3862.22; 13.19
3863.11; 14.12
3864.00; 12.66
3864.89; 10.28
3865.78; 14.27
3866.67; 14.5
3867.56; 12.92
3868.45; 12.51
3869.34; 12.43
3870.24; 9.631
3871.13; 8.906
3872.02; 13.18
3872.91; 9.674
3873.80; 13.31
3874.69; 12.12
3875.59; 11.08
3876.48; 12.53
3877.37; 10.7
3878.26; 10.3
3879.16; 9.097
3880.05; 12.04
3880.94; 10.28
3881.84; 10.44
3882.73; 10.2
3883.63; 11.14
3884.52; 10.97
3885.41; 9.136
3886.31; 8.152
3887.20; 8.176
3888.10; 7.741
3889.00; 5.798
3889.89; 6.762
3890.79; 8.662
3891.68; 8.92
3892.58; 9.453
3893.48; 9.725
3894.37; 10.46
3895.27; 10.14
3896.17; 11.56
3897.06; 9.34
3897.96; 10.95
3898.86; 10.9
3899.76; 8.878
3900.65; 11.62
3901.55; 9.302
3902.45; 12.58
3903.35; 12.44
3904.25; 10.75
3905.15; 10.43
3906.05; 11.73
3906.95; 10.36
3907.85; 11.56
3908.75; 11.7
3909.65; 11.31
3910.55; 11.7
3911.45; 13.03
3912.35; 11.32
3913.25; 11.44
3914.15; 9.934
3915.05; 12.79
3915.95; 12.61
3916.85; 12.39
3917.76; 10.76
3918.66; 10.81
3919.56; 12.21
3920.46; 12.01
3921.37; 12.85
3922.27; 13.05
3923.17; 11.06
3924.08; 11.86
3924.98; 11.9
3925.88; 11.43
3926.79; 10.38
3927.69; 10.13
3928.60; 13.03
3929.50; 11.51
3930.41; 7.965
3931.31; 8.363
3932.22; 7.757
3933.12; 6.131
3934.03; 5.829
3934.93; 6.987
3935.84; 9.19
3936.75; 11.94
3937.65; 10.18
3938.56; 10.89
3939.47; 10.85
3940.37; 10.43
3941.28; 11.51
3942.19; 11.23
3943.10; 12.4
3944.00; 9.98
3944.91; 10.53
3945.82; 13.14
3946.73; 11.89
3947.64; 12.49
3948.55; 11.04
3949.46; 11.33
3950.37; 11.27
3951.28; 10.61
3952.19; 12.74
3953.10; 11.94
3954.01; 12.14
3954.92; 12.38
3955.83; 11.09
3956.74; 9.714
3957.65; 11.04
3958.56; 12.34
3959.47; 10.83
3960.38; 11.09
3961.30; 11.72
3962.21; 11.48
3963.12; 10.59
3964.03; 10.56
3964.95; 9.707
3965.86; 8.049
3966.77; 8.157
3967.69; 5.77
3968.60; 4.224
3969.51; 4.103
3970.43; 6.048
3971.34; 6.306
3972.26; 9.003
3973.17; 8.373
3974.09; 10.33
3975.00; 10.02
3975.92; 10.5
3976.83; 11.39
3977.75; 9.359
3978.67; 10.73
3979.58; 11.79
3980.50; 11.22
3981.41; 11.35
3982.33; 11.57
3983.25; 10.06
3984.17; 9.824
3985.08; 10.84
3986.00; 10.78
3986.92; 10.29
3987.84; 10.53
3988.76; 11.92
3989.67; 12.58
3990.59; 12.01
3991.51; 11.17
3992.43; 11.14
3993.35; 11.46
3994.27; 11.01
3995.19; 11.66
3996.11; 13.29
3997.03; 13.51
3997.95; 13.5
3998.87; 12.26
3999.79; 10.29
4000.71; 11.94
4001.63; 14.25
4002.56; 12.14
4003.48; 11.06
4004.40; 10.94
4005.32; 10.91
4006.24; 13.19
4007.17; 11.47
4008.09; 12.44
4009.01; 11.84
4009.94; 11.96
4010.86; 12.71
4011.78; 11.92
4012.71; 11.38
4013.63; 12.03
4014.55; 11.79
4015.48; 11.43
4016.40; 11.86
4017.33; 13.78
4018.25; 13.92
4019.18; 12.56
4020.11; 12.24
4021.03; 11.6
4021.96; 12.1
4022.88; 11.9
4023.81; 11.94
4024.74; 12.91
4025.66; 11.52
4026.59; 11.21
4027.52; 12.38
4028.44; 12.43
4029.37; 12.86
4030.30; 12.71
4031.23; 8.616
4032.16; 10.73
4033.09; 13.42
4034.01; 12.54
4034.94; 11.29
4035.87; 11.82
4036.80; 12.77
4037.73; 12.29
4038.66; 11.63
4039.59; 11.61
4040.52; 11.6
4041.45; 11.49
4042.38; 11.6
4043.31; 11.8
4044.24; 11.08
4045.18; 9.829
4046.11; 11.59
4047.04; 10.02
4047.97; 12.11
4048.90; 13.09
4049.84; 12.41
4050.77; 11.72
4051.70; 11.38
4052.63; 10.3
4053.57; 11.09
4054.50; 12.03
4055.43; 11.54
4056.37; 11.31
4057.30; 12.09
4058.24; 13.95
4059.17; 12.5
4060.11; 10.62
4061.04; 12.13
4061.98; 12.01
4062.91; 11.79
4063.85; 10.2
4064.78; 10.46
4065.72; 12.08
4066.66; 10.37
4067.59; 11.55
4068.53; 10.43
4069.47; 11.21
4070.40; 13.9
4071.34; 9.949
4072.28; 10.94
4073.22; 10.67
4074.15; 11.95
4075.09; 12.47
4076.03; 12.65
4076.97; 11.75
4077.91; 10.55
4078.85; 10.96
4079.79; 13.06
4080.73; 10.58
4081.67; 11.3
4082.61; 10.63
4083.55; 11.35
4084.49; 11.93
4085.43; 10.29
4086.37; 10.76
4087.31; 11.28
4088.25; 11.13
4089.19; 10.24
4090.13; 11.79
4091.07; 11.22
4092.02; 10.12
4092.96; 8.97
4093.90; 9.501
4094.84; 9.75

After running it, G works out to 1.03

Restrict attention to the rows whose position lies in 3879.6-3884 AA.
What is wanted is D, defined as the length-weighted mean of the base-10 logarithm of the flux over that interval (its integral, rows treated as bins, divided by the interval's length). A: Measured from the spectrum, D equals 1.03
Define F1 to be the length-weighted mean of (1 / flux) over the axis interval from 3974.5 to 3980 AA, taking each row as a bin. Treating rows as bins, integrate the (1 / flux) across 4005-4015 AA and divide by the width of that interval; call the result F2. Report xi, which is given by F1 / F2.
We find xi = 1.13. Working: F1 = 0.095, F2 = 0.084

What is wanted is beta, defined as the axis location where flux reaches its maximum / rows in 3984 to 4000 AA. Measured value 3997.03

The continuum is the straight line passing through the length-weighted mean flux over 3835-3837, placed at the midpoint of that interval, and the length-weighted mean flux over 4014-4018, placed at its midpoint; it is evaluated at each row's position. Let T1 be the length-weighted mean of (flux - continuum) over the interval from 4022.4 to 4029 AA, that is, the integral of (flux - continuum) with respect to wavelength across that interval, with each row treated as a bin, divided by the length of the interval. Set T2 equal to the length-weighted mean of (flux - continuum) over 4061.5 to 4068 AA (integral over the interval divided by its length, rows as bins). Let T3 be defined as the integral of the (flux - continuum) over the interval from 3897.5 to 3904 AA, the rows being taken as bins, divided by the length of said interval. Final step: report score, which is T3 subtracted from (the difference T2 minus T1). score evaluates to -6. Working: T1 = -1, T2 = -3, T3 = 3.2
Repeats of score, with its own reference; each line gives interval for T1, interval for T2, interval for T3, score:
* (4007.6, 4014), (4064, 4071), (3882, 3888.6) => -5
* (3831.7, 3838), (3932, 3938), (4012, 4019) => -2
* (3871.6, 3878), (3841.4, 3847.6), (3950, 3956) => -2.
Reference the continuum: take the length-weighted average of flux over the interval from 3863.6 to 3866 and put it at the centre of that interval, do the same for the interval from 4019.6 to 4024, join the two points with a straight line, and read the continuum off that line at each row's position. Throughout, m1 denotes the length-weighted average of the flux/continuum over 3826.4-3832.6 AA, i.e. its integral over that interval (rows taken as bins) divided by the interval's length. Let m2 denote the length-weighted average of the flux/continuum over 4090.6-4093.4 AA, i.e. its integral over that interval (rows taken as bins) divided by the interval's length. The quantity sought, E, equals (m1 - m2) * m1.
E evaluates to -0.048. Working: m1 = 0.79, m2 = 0.85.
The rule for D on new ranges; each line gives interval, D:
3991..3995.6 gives 1.05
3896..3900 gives 1.01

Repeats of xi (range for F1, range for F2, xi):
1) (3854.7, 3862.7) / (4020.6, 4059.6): 1.07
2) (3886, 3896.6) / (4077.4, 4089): 1.30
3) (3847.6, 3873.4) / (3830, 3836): 0.62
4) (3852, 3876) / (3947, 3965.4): 0.98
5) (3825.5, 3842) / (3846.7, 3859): 1.44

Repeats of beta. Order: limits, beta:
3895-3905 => 3902.45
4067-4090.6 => 4070.40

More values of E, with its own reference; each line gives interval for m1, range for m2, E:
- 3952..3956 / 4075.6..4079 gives 0.032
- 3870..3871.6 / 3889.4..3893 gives 0.054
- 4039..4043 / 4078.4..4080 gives -0.026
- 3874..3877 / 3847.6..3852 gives -0.021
